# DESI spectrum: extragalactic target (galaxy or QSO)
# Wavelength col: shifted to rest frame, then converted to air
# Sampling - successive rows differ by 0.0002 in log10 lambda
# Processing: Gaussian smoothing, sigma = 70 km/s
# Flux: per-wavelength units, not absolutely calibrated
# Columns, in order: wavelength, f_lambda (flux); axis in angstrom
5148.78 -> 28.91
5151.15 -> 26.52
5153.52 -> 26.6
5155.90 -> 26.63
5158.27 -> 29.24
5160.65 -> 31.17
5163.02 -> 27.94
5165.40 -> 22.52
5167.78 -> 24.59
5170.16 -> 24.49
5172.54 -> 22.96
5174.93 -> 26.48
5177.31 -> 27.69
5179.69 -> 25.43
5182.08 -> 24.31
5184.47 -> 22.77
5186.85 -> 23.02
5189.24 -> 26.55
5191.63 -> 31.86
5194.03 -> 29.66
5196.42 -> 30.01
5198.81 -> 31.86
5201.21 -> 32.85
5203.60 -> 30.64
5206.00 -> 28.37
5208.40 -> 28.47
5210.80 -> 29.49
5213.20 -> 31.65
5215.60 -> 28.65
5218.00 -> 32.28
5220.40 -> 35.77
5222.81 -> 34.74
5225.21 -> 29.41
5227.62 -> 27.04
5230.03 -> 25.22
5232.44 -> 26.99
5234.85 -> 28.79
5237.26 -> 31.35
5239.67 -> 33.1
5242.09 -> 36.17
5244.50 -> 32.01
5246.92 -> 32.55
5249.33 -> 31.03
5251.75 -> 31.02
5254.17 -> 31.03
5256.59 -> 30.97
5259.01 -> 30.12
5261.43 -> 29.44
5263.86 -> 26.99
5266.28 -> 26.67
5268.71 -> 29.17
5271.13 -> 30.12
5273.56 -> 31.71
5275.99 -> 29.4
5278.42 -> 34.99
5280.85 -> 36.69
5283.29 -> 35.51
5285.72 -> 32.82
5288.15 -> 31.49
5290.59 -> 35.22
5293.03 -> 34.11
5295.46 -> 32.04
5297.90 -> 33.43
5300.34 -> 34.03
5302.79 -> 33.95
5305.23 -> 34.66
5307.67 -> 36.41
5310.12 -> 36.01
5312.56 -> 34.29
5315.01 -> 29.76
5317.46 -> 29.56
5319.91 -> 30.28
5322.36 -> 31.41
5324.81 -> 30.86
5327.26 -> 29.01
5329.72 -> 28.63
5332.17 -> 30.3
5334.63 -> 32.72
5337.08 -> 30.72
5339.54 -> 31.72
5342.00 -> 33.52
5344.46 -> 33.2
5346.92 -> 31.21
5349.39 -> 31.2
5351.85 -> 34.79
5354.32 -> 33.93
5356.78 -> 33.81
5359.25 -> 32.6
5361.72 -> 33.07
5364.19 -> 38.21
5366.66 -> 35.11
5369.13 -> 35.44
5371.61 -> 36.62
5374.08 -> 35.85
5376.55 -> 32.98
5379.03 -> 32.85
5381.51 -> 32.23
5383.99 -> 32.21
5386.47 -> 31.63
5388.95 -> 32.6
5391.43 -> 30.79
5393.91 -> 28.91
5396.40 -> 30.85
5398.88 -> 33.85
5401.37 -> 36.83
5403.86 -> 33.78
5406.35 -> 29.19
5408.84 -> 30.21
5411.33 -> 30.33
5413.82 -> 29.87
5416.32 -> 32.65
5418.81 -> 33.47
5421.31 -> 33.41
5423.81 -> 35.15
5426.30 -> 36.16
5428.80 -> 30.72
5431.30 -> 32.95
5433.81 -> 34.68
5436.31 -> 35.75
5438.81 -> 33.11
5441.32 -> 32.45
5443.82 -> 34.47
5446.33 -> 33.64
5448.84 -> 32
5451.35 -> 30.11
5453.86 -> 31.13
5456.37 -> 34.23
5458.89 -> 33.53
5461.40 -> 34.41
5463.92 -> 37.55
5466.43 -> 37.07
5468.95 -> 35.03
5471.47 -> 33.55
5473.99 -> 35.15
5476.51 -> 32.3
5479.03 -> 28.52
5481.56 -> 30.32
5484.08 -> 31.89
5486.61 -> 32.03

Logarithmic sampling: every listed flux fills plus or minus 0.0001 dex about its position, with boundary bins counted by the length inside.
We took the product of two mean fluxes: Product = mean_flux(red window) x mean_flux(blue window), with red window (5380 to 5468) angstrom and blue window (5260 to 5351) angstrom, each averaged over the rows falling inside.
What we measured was 1053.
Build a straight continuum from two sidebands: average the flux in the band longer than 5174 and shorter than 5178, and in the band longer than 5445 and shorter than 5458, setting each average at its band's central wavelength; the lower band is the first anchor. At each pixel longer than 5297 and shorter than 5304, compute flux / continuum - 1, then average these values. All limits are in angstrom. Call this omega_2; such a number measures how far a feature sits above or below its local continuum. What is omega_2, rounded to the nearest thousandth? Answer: 0.150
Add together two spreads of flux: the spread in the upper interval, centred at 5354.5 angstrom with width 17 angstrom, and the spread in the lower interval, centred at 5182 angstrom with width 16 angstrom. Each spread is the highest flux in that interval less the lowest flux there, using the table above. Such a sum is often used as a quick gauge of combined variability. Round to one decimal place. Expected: 8.5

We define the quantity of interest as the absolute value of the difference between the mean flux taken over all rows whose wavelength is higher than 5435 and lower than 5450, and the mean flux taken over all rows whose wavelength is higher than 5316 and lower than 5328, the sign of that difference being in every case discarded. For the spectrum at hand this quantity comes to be 3.3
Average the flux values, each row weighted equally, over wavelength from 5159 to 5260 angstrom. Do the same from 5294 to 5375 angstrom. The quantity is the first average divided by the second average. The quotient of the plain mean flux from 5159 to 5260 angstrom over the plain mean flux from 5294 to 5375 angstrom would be 0.88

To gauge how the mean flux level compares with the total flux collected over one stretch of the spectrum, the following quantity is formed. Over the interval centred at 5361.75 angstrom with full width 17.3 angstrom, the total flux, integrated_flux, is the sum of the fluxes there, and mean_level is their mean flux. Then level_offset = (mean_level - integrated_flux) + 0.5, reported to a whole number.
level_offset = -207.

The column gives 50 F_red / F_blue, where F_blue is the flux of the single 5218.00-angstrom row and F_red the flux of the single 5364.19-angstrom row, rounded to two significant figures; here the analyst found 59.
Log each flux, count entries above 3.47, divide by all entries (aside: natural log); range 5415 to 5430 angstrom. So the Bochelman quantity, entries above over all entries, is 0.83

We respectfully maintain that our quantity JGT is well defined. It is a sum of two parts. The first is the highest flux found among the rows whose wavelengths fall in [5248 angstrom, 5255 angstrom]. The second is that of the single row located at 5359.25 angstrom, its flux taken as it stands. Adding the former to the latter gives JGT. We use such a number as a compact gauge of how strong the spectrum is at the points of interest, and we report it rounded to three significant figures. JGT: 63.6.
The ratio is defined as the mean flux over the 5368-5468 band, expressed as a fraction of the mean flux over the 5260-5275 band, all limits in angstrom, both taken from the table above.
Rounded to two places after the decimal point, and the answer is 1.14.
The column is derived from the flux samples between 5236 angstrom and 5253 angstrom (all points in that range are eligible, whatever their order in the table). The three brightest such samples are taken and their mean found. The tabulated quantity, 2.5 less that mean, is -31.4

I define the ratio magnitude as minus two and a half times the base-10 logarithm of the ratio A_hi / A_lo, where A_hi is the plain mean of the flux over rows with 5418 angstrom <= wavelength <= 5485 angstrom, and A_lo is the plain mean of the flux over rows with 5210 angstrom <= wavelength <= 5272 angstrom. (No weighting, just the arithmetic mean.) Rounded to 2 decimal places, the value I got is -0.10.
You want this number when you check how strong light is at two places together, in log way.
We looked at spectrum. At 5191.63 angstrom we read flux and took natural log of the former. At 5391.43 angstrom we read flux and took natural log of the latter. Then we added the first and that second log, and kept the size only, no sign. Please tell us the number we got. 6.89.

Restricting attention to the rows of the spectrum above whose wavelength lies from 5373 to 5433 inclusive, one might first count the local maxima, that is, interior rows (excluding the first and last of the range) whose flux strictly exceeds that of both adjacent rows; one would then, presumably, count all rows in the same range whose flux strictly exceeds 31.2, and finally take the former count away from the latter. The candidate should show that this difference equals 11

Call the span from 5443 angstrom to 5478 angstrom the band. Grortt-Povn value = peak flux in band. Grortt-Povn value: 37.55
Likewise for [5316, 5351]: 33.52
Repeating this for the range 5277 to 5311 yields 36.69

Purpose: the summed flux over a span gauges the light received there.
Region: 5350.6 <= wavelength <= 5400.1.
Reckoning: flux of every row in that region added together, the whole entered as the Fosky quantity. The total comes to 668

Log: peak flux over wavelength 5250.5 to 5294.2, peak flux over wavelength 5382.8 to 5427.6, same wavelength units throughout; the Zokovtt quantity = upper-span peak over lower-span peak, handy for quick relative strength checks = 1.00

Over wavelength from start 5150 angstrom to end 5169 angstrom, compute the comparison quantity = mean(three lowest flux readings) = 24.5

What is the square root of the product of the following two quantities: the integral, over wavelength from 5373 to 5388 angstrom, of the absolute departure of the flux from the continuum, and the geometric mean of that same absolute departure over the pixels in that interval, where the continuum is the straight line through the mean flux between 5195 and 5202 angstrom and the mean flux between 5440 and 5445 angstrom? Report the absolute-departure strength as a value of 2.6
